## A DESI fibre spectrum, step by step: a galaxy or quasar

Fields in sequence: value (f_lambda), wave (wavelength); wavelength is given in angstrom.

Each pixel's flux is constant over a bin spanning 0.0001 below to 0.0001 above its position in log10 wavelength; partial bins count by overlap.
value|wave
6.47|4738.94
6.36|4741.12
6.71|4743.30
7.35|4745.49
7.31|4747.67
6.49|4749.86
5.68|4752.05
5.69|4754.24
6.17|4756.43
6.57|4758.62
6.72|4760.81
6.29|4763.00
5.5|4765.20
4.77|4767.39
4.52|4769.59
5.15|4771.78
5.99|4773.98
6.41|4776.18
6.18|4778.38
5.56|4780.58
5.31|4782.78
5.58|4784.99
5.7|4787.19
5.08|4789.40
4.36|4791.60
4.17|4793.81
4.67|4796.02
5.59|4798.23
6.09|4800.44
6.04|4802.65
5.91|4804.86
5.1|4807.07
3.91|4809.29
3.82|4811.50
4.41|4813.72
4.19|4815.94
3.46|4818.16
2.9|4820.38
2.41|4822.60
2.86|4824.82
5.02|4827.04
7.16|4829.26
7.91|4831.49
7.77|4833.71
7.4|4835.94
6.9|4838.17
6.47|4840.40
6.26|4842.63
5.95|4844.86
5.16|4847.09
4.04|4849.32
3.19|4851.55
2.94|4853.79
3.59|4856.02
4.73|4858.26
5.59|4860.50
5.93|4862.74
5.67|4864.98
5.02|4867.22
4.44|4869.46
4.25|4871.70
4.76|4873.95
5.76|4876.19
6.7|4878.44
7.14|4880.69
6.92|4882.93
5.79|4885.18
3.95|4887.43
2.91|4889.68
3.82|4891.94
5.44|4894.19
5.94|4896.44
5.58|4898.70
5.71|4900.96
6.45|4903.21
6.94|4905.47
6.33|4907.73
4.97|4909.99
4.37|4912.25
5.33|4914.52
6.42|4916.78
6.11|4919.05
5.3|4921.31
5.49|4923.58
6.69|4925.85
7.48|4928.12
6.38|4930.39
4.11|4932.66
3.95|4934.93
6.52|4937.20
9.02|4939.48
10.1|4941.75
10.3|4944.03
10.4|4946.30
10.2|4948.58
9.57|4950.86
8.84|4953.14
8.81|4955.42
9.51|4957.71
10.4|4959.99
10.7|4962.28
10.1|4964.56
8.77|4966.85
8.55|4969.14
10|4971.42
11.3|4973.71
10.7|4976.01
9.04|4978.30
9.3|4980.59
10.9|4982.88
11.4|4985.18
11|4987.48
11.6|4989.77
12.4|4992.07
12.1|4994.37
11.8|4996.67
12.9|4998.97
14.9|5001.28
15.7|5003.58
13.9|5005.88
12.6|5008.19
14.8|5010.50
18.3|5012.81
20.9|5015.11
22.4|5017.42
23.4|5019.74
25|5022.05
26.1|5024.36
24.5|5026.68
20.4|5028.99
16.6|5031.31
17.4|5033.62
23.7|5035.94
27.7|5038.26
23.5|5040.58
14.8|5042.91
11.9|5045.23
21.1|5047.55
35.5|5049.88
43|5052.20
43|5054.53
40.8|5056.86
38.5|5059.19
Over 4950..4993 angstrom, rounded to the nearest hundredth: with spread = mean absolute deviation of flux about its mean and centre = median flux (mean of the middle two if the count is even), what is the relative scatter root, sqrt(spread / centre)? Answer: 0.31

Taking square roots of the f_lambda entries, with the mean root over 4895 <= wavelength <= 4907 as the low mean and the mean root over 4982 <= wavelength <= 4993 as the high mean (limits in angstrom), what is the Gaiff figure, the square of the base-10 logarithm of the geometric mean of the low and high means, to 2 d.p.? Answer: 0.21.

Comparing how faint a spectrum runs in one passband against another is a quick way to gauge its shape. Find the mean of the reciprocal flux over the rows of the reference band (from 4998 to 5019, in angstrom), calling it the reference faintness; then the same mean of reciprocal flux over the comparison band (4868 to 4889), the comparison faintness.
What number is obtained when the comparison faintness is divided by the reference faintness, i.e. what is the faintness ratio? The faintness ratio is 3.0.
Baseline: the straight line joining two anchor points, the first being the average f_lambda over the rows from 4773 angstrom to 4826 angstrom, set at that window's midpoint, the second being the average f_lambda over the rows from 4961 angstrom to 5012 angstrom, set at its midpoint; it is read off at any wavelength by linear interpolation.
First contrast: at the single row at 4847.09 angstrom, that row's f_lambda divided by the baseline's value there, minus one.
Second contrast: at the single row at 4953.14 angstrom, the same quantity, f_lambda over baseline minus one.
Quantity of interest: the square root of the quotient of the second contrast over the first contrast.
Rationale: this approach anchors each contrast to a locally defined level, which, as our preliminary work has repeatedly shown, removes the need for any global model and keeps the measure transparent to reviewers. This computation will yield 0.84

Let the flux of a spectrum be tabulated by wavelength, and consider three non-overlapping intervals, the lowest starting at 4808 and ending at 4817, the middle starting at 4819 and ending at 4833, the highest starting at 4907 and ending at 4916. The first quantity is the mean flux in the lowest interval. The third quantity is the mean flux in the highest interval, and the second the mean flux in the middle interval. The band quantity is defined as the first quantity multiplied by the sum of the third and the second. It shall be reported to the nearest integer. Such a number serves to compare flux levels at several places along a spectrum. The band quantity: 41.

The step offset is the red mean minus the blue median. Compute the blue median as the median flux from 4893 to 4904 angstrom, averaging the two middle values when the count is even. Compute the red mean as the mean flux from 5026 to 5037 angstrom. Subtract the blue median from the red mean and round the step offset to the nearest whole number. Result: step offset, 15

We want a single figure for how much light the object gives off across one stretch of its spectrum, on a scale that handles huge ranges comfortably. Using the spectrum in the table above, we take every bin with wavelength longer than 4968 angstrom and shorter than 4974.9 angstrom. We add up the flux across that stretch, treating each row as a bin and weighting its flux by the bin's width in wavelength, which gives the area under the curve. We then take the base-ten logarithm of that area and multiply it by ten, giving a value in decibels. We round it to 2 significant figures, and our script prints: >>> 18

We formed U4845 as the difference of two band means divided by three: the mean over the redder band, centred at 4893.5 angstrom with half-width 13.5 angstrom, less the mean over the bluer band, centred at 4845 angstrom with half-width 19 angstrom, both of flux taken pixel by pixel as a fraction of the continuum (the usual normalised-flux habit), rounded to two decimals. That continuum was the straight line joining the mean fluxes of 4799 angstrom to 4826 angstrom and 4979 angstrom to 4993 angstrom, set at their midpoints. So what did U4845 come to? -0.10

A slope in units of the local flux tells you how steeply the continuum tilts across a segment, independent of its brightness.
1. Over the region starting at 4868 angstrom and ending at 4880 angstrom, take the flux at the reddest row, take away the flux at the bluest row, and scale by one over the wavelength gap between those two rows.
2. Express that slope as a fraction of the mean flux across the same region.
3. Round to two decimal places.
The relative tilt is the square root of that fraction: 0.22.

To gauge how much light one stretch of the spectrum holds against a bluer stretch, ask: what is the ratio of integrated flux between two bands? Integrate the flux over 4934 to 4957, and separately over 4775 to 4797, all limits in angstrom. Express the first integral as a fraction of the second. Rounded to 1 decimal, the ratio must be 1.7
